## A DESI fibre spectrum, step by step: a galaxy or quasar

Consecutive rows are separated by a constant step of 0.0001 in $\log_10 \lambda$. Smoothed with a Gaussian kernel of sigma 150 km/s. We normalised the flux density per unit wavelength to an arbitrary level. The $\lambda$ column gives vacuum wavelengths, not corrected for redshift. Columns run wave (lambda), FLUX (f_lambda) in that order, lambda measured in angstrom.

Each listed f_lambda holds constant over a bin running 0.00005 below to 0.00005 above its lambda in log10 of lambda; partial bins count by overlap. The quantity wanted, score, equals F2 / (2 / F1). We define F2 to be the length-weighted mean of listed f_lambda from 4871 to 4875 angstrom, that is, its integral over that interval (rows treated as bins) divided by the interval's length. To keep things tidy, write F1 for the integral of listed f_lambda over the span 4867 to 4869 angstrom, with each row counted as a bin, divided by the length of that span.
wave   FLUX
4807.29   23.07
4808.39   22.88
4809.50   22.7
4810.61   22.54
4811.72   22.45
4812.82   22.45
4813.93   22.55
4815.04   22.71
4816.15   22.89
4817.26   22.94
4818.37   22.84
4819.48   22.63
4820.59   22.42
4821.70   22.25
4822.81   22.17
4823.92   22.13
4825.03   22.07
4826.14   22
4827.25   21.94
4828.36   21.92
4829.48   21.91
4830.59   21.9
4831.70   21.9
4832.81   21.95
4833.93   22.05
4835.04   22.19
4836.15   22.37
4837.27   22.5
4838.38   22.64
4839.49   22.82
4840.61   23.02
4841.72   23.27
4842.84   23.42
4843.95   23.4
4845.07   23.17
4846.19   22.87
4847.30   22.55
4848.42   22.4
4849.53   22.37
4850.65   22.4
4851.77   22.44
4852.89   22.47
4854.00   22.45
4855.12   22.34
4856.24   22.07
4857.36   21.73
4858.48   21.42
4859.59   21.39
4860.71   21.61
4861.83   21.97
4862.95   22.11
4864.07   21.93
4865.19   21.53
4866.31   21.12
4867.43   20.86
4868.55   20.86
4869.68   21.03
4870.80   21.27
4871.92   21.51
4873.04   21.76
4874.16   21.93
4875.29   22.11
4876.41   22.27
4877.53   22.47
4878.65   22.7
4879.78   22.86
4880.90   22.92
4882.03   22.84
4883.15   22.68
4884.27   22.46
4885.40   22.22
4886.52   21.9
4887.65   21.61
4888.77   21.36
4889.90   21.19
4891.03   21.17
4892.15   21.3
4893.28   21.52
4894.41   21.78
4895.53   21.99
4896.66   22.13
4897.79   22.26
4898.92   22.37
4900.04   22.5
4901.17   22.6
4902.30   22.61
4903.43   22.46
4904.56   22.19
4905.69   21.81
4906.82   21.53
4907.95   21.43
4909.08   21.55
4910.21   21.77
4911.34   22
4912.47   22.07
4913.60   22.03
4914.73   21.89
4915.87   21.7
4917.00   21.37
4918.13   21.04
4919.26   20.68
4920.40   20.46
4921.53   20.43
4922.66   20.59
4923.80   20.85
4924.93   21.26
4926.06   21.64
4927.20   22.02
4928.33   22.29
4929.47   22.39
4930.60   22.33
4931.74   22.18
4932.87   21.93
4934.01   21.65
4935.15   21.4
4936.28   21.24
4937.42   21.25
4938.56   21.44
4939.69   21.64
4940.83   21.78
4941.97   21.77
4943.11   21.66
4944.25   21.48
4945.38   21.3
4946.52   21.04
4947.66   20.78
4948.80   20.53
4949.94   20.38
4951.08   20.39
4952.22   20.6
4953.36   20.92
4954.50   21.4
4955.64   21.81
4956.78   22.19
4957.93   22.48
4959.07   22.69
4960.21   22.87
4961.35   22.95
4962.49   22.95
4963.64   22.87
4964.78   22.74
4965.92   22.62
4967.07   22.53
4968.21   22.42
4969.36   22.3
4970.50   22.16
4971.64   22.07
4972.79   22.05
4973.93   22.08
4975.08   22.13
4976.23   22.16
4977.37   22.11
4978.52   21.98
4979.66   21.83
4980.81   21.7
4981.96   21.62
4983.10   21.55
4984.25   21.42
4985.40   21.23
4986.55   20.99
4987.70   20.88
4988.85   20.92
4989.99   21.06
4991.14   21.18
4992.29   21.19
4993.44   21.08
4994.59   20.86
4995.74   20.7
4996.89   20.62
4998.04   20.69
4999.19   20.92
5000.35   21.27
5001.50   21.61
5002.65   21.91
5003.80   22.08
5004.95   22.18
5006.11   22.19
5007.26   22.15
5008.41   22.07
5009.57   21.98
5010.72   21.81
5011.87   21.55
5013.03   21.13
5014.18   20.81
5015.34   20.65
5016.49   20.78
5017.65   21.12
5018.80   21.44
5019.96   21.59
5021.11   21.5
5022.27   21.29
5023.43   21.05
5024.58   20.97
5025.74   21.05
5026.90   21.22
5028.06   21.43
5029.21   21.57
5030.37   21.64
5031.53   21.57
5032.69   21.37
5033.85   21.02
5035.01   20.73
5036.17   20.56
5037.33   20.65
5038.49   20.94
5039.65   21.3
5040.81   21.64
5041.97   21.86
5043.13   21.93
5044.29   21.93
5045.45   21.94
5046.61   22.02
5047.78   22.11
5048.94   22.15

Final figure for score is 227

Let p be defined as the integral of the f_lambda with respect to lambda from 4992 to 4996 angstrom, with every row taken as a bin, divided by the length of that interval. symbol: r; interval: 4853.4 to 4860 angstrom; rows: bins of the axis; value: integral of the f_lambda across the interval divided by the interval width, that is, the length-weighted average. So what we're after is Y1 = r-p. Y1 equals 1.0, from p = 21.0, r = 21.9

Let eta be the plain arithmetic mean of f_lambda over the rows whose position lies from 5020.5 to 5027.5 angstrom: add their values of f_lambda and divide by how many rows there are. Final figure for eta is 21.2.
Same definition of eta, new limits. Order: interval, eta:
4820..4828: 22.1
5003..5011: 22.1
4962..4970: 22.6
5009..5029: 21.3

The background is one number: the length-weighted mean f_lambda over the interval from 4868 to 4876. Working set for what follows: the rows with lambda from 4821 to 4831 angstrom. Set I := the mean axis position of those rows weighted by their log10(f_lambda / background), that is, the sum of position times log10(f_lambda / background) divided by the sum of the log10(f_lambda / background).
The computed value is 4825.5 angstrom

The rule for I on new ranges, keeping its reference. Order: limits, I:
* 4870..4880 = 4877.7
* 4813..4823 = 4817.9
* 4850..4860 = 4853.2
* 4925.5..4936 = 4929.8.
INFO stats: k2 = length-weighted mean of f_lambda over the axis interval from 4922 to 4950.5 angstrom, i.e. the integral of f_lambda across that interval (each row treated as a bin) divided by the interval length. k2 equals 21.5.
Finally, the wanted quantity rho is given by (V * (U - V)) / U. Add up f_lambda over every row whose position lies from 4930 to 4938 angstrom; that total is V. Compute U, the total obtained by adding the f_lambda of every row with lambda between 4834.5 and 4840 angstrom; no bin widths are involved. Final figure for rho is -53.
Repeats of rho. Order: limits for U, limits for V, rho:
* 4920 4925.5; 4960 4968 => -86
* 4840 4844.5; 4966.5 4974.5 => -104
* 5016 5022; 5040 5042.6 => 26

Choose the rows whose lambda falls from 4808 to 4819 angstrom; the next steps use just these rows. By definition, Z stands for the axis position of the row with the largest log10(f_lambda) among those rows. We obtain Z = 4817.26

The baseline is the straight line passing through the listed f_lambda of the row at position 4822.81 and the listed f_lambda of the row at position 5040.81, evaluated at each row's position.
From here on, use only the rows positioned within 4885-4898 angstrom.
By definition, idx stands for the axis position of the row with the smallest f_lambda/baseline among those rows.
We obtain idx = 4891.03 angstrom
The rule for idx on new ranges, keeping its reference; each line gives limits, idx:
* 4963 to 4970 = 4969.36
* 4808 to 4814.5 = 4811.72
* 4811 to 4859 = 4858.48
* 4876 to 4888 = 4887.65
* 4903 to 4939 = 4921.53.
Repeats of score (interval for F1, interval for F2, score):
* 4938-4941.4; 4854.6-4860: 236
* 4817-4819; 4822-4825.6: 253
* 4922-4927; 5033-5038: 219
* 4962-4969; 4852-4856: 254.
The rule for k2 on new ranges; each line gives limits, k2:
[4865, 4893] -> 21.8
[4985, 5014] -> 21.4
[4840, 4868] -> 22.3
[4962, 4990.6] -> 21.9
